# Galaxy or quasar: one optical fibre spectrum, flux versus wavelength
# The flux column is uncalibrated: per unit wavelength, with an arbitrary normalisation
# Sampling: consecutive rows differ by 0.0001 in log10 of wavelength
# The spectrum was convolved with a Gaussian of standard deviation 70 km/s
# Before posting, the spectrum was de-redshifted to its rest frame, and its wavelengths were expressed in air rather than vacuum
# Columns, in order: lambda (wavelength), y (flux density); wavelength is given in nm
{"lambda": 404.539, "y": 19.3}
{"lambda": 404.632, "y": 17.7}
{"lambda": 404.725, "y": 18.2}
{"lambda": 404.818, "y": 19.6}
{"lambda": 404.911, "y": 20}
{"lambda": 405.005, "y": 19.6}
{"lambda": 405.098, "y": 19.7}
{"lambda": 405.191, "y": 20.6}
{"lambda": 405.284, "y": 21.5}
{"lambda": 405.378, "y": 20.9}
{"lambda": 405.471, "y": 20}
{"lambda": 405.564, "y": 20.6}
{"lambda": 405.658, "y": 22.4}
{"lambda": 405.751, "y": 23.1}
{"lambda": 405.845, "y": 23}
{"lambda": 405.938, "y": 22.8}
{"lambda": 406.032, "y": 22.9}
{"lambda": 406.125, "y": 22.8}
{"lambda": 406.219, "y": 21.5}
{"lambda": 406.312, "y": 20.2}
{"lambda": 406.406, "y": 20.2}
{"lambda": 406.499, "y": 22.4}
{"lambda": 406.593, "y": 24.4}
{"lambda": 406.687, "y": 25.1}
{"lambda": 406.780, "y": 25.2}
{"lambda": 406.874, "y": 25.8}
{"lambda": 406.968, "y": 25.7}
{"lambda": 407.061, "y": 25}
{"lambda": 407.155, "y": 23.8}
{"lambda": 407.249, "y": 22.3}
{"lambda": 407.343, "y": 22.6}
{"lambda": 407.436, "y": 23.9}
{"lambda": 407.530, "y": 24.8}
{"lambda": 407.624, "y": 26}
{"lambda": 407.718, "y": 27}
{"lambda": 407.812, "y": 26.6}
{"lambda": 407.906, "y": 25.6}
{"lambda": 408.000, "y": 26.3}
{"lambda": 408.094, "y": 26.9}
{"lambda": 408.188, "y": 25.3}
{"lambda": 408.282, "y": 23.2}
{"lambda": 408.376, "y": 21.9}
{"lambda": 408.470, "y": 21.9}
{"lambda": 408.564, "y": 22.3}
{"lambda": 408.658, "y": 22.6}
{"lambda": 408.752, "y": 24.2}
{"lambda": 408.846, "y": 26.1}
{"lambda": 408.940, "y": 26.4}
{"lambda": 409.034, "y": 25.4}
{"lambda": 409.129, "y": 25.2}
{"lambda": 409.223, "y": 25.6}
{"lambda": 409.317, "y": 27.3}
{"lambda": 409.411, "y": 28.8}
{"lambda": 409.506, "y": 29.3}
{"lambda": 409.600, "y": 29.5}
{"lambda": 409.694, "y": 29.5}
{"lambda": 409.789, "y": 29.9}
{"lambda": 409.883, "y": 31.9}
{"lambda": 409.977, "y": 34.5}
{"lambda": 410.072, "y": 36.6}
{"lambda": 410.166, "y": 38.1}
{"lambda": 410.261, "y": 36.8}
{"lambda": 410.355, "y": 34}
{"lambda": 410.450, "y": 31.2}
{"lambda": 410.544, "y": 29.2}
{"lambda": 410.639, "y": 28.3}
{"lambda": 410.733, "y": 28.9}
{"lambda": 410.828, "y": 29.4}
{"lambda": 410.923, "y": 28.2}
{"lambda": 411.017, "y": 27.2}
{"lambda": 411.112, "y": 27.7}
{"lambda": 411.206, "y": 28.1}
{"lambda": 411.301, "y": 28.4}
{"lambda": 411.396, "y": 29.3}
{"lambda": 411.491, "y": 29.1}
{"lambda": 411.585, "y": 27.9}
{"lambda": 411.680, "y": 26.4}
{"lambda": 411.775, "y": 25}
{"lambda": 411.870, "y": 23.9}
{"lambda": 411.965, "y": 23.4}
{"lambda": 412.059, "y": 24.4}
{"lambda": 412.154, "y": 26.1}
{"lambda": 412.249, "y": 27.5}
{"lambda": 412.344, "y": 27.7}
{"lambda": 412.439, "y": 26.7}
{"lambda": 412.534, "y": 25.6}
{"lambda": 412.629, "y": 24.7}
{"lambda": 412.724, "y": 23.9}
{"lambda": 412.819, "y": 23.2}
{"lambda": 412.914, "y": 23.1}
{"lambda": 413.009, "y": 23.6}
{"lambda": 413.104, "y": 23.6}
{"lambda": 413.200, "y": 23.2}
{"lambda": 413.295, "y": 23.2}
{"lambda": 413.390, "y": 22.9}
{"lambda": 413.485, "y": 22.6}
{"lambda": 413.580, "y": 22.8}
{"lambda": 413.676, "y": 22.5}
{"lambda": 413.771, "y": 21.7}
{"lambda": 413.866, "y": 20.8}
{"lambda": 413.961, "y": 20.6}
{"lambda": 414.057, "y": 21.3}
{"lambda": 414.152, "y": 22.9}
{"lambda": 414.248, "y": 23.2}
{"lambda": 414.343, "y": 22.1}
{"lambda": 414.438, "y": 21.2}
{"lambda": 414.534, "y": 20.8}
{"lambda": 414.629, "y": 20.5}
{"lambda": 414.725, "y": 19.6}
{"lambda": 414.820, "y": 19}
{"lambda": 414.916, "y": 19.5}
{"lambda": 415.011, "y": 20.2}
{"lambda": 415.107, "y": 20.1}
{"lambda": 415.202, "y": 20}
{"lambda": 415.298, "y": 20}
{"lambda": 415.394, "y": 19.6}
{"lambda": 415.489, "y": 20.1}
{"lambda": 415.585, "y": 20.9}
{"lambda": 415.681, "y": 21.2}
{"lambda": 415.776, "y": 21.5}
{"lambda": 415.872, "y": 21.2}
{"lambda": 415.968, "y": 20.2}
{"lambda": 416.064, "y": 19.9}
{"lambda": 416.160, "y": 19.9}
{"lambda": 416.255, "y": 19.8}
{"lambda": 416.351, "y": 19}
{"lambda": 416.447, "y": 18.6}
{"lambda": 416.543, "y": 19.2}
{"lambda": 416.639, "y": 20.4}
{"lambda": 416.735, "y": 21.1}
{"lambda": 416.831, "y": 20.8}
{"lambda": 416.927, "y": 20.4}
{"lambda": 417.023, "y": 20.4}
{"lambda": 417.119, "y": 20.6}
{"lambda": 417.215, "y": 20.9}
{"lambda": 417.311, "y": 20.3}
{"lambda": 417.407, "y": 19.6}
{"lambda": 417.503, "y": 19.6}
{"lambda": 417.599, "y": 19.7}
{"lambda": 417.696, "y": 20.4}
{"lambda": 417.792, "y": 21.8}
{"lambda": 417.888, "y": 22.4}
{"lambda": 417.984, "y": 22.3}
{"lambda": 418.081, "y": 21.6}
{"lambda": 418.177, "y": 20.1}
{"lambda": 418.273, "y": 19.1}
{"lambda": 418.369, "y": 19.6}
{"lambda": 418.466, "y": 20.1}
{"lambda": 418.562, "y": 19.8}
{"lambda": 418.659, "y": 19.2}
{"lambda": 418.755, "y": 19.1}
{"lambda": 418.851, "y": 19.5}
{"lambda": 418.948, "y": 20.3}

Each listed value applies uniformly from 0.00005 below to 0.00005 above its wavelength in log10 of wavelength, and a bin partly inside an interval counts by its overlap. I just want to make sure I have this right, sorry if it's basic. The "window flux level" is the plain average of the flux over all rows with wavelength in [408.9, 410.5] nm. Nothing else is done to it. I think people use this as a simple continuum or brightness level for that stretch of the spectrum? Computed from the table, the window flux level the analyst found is 30.6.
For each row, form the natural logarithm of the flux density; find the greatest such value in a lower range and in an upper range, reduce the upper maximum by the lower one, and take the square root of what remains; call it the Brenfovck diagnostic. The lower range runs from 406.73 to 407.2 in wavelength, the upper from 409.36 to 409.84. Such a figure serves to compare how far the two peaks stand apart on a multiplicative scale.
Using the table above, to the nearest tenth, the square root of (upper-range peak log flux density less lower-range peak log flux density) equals 0.4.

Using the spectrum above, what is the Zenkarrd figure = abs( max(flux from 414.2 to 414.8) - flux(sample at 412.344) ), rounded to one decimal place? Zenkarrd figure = 4.5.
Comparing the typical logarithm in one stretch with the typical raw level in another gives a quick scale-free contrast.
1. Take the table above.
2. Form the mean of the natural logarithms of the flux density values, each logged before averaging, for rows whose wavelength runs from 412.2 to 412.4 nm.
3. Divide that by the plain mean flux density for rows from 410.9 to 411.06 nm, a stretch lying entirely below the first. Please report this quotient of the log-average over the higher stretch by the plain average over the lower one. 0.12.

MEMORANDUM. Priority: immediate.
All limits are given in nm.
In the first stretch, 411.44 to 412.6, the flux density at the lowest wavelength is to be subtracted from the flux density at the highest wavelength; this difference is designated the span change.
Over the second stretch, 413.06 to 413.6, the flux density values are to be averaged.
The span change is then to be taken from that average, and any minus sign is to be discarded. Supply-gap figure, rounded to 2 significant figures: 27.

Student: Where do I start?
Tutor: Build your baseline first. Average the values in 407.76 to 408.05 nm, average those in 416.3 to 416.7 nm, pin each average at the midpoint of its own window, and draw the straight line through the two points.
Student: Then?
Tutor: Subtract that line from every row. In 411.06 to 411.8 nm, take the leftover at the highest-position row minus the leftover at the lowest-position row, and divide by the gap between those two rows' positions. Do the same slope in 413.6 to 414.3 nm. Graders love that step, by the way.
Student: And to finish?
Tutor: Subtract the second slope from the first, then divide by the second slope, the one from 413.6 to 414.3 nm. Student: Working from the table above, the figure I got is -2.6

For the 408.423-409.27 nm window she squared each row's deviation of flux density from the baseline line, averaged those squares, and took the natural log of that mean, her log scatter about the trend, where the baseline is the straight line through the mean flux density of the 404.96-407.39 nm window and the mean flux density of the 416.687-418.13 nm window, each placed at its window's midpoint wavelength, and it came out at 2.1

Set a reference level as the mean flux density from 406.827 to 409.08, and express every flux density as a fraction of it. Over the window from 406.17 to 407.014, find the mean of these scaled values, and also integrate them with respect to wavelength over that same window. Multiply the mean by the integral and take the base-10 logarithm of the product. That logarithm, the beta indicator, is -0.12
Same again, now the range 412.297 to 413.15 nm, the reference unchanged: -0.07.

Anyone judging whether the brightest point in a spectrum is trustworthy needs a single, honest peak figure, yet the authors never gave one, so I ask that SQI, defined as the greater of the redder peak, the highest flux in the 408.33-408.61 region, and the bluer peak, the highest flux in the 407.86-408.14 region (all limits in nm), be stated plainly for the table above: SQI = 27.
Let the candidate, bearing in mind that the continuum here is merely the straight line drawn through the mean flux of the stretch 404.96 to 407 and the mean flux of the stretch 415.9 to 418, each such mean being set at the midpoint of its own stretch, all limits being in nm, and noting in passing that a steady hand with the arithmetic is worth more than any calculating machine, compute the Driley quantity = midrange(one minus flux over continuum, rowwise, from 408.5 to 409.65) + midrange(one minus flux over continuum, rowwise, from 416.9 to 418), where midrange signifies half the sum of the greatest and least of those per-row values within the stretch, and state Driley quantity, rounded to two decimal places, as -0.23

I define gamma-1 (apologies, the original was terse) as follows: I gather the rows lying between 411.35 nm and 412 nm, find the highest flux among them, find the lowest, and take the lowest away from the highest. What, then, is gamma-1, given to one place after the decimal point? 5.9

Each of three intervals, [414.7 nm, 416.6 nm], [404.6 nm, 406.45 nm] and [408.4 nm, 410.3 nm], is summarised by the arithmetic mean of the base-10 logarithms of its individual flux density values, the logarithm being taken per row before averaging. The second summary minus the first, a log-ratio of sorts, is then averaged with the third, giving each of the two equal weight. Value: 0.734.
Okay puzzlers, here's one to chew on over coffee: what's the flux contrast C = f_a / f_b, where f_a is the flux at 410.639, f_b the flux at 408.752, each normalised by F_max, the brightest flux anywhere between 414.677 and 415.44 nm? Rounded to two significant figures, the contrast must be 1.2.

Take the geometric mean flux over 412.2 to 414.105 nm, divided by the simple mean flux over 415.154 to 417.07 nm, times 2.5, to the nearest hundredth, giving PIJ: 2.90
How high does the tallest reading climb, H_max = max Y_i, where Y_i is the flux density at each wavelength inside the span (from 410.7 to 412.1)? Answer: 29.4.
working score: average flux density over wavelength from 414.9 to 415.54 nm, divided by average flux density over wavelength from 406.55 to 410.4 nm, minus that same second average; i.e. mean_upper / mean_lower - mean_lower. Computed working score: -26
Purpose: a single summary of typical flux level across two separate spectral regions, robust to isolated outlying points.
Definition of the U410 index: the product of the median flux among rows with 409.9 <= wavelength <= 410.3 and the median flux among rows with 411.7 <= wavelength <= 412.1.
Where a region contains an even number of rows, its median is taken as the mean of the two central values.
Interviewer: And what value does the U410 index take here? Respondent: 886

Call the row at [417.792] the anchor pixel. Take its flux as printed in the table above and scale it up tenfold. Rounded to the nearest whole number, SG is 218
